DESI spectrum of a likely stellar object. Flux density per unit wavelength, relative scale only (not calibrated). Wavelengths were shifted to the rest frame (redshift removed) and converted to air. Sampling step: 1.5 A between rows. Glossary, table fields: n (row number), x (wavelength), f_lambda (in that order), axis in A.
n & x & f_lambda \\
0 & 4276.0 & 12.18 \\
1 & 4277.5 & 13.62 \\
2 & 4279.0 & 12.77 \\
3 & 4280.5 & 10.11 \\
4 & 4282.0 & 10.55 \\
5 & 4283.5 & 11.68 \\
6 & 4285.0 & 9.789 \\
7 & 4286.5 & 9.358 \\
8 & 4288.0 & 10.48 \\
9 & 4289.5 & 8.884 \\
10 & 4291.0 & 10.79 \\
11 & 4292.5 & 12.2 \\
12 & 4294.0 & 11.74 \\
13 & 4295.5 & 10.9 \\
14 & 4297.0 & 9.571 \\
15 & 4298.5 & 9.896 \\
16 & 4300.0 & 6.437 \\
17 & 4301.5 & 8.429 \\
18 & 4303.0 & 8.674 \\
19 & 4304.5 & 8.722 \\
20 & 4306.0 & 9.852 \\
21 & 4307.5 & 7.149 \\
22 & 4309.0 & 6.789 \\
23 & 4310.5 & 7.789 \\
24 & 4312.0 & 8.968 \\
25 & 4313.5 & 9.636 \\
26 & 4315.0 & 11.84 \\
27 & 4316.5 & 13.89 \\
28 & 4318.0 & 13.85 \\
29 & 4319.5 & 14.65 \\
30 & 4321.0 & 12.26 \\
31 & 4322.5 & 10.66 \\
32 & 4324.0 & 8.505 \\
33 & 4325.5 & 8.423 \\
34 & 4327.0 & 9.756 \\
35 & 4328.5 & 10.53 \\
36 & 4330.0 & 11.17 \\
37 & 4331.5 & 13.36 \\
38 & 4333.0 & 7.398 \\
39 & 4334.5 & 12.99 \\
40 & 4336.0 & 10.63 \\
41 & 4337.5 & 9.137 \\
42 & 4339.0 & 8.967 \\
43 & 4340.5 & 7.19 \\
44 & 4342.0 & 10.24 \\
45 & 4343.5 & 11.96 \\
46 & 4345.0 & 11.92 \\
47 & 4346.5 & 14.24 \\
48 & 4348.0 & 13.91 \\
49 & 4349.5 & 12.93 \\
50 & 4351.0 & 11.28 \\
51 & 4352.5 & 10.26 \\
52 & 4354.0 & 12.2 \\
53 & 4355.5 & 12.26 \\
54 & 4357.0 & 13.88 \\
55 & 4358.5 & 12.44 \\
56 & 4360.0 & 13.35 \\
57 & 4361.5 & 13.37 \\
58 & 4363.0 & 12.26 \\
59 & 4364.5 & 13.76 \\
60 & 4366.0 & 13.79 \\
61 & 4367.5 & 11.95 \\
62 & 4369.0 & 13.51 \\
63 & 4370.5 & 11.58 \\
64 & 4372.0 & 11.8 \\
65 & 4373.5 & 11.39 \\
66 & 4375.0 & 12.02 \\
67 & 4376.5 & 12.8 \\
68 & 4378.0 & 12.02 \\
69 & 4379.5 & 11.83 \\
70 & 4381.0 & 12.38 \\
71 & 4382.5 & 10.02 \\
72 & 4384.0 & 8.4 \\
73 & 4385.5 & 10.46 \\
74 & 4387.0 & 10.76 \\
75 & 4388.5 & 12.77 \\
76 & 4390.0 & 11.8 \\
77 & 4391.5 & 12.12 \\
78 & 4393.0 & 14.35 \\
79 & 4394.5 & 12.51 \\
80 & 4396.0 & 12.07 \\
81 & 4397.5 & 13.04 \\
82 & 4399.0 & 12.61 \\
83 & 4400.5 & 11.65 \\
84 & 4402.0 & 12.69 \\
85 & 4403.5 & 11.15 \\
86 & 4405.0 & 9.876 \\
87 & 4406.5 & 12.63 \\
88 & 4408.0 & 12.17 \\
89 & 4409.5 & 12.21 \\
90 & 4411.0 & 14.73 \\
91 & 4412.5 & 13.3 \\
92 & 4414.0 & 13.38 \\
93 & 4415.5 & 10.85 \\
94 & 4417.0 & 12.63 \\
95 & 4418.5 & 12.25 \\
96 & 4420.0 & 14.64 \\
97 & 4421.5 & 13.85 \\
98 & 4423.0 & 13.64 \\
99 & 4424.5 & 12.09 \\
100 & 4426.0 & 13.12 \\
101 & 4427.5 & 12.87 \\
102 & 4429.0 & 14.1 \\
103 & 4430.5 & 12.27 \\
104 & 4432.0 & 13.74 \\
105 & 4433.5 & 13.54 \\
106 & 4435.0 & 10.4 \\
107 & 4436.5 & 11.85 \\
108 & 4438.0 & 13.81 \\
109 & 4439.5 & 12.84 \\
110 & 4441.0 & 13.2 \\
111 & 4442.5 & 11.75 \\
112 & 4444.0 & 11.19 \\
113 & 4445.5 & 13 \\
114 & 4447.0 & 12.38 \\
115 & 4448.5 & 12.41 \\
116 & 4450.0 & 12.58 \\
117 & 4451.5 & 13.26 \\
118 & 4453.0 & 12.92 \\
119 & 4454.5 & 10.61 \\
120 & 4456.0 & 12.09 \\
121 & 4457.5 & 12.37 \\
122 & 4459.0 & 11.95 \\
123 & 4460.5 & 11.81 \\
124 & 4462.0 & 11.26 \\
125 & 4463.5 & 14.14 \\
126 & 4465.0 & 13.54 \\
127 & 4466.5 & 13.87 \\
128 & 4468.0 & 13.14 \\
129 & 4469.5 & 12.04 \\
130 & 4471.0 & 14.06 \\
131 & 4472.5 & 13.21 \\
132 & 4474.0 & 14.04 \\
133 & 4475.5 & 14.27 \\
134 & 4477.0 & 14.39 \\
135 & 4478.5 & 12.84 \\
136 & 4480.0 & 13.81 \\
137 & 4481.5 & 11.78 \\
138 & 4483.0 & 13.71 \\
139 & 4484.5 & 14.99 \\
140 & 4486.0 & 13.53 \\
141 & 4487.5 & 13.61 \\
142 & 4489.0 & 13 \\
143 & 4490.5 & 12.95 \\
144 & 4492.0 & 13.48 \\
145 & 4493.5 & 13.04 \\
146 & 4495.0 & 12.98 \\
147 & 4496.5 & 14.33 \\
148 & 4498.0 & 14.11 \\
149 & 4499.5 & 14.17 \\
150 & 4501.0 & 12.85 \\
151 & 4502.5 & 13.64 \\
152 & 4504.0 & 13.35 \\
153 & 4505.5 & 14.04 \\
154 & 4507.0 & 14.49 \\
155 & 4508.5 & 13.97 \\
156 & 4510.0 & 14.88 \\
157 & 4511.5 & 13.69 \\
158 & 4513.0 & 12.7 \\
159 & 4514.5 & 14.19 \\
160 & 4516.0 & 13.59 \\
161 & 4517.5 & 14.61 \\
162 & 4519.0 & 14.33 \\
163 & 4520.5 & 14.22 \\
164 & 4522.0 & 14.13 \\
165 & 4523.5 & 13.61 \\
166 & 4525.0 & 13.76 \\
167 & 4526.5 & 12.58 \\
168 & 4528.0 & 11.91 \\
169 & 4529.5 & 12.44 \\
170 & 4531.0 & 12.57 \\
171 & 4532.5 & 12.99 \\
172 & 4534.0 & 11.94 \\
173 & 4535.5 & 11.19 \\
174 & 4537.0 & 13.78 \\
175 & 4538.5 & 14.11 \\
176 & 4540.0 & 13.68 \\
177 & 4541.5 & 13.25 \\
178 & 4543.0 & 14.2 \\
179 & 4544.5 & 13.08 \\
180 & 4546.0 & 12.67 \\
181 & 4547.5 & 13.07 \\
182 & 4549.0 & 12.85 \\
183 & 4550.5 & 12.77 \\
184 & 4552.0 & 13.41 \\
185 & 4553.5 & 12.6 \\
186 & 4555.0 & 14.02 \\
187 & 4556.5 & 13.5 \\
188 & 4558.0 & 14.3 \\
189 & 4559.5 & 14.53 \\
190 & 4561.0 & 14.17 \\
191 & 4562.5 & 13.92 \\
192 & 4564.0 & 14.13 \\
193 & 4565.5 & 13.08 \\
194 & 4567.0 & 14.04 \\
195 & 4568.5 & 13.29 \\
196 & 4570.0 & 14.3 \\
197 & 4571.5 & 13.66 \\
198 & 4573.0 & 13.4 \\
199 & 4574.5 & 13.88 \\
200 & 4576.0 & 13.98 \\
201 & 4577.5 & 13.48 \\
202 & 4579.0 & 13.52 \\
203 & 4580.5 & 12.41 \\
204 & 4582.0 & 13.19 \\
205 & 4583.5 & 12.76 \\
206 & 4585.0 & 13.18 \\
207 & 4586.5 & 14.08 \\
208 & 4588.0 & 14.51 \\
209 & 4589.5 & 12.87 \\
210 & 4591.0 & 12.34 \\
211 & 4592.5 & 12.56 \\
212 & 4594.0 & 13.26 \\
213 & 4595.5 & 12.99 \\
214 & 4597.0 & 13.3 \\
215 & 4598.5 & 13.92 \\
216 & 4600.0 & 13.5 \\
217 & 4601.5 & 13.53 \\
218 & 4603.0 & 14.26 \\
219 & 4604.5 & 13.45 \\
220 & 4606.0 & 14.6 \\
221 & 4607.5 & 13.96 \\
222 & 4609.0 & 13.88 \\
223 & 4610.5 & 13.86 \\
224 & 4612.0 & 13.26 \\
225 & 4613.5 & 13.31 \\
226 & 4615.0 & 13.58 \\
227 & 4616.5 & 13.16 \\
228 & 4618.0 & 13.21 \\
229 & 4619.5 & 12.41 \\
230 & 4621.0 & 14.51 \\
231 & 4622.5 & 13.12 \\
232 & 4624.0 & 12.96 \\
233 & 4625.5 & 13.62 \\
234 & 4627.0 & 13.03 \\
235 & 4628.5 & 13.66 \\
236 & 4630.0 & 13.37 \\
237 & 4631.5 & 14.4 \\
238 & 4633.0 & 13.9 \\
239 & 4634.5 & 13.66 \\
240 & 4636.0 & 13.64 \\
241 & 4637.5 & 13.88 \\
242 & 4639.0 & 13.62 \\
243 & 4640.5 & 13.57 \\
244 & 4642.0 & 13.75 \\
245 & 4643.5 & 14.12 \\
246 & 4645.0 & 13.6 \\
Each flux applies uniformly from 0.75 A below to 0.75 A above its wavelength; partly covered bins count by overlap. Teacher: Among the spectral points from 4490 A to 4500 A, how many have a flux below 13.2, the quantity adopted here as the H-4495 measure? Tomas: 3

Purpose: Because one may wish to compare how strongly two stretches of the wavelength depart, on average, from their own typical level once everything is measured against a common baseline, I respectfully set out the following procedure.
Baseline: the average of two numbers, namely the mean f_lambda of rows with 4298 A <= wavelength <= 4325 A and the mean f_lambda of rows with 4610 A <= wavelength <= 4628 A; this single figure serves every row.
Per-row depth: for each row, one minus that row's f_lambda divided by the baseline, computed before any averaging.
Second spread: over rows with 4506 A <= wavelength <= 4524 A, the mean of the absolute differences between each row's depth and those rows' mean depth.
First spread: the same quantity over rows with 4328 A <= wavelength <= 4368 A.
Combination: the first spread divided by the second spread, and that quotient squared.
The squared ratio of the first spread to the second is 12.5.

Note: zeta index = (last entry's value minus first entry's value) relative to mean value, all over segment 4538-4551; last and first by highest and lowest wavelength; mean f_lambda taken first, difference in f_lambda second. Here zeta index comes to -0.10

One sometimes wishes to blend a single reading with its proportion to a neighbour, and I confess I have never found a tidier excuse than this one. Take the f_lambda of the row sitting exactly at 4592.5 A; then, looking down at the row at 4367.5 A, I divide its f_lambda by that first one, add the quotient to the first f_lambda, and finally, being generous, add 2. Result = 15.5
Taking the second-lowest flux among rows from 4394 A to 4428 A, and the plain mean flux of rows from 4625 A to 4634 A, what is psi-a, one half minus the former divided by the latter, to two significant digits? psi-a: -0.29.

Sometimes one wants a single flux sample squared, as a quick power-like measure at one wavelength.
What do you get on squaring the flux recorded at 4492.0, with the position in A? 182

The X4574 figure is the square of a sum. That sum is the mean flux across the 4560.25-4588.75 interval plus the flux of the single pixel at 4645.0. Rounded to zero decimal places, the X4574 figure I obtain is 742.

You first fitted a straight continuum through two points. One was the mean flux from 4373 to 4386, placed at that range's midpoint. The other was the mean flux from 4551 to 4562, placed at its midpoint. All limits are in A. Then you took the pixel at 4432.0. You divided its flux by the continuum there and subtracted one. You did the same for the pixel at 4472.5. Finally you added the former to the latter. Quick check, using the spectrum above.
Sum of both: 0.194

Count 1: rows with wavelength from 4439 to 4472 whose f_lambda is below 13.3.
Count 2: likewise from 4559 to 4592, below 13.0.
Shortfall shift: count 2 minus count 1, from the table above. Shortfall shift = -14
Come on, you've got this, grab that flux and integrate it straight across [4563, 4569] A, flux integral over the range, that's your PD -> 82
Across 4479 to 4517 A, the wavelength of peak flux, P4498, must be 4484.5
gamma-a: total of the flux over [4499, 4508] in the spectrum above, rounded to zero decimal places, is 83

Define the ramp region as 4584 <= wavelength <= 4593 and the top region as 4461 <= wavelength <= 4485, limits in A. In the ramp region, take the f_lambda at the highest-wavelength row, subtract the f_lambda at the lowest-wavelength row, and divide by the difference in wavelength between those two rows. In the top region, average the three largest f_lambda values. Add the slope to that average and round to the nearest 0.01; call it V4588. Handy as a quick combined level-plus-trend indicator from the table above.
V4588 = 14.47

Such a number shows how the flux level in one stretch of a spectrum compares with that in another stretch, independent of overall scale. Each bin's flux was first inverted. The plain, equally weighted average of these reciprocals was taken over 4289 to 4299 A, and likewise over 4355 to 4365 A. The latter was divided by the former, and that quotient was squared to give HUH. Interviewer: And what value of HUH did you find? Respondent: 0.65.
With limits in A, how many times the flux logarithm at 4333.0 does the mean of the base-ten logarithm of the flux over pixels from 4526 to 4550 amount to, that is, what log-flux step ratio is 1.28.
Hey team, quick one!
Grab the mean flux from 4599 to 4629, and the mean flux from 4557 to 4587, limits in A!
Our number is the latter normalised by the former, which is 1.01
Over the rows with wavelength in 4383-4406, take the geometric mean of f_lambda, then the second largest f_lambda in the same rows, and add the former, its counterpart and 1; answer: 25.7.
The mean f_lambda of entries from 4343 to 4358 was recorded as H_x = 12.5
